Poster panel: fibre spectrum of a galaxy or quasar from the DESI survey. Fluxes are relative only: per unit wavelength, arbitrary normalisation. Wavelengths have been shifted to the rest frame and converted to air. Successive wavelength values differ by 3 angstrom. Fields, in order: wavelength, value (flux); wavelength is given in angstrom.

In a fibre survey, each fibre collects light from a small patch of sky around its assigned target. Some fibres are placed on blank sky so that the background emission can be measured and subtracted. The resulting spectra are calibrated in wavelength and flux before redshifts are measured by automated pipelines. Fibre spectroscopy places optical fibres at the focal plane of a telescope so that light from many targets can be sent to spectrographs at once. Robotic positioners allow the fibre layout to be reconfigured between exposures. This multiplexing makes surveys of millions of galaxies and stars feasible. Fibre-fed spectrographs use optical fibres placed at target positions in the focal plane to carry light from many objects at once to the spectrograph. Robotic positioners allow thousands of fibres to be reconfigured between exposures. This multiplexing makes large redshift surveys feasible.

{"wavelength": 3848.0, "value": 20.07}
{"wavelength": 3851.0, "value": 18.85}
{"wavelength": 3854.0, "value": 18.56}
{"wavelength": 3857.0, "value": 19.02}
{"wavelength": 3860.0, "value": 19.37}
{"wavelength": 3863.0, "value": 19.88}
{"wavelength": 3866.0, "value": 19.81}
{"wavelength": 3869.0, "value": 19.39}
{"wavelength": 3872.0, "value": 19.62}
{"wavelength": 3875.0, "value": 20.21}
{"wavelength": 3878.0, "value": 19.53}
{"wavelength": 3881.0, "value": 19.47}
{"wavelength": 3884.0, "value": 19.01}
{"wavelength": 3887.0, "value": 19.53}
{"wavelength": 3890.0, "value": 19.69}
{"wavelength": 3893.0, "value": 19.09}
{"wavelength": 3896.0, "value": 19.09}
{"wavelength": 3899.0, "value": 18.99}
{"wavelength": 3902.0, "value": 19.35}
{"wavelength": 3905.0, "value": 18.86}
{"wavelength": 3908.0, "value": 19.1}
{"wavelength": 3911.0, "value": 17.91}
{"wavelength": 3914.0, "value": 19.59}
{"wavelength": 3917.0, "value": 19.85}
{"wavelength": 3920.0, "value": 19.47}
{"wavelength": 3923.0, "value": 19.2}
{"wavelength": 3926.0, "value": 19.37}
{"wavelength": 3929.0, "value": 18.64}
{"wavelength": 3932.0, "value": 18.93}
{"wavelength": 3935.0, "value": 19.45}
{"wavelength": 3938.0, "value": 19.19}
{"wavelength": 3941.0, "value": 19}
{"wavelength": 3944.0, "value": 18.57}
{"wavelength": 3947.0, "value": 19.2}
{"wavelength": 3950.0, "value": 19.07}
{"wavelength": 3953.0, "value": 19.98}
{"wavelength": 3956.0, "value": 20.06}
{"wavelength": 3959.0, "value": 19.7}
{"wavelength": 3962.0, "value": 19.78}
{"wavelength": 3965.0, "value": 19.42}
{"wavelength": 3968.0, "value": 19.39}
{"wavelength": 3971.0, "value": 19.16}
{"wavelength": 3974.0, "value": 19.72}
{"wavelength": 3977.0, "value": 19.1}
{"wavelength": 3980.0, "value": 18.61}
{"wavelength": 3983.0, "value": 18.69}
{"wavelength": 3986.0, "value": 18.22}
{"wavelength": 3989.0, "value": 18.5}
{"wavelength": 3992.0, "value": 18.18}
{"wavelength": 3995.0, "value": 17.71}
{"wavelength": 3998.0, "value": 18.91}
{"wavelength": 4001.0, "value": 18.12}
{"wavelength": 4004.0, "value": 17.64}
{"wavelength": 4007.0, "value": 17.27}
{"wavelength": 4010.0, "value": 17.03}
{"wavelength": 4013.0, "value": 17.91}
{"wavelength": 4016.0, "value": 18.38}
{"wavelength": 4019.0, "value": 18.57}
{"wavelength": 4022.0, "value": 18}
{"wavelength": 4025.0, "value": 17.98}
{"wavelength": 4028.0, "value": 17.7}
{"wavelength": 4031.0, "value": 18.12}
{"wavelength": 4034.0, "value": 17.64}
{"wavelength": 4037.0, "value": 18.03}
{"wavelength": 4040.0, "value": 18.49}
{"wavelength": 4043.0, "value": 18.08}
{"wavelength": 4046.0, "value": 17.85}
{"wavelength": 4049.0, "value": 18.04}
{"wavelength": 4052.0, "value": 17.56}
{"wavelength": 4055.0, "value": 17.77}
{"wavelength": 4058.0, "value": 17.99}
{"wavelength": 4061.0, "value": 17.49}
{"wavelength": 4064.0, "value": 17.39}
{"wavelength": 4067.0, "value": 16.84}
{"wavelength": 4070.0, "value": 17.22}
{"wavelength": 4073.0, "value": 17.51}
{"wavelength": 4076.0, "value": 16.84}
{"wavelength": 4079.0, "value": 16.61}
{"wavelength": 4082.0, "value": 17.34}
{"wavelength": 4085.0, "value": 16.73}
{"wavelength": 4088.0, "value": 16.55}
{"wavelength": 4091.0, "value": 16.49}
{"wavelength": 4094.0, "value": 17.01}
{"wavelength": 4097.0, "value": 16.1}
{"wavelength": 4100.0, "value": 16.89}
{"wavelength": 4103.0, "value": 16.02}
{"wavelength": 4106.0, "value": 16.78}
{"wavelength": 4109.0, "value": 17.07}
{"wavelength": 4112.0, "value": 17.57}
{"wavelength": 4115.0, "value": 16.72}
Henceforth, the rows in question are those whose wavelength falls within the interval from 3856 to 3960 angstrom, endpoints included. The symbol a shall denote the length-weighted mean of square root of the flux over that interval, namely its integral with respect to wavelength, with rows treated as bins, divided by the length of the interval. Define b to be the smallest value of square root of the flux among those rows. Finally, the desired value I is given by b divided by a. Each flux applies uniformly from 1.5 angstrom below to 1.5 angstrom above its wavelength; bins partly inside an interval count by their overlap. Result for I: 0.963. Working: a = 4.40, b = 4.23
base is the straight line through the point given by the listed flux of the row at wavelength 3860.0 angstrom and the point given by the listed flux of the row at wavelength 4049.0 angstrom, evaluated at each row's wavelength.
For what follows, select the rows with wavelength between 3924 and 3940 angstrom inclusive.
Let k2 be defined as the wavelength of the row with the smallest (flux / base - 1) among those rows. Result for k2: 3929.0 angstrom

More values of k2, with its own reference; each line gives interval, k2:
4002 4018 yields 4010.0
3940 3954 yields 3944.0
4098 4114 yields 4103.0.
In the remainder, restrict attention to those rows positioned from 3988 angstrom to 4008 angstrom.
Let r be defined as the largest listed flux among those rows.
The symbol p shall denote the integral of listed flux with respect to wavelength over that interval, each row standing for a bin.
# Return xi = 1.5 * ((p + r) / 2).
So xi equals 285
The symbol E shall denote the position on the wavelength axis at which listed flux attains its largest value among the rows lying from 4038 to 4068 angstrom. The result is 4040.0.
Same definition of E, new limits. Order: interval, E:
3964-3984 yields 3974.0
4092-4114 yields 4112.0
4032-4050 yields 4040.0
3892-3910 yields 3902.0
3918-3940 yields 3920.0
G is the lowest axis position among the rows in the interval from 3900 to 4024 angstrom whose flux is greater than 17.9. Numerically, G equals 3902.0 angstrom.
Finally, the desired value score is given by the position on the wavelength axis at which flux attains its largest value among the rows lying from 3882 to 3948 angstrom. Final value 3917.0 angstrom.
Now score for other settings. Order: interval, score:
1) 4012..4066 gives 4019.0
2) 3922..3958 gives 3956.0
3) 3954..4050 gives 3956.0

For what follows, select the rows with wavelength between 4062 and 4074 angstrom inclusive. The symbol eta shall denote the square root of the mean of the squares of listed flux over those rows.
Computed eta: 17.2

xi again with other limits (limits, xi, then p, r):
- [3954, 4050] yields 1343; 1771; 20.06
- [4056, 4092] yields 475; 616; 17.99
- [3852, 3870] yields 276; 348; 19.88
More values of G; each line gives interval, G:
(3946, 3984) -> 3947.0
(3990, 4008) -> 3992.0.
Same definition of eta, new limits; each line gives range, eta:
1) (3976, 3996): 18.4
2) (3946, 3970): 19.6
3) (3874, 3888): 19.6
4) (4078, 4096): 16.8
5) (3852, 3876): 19.5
